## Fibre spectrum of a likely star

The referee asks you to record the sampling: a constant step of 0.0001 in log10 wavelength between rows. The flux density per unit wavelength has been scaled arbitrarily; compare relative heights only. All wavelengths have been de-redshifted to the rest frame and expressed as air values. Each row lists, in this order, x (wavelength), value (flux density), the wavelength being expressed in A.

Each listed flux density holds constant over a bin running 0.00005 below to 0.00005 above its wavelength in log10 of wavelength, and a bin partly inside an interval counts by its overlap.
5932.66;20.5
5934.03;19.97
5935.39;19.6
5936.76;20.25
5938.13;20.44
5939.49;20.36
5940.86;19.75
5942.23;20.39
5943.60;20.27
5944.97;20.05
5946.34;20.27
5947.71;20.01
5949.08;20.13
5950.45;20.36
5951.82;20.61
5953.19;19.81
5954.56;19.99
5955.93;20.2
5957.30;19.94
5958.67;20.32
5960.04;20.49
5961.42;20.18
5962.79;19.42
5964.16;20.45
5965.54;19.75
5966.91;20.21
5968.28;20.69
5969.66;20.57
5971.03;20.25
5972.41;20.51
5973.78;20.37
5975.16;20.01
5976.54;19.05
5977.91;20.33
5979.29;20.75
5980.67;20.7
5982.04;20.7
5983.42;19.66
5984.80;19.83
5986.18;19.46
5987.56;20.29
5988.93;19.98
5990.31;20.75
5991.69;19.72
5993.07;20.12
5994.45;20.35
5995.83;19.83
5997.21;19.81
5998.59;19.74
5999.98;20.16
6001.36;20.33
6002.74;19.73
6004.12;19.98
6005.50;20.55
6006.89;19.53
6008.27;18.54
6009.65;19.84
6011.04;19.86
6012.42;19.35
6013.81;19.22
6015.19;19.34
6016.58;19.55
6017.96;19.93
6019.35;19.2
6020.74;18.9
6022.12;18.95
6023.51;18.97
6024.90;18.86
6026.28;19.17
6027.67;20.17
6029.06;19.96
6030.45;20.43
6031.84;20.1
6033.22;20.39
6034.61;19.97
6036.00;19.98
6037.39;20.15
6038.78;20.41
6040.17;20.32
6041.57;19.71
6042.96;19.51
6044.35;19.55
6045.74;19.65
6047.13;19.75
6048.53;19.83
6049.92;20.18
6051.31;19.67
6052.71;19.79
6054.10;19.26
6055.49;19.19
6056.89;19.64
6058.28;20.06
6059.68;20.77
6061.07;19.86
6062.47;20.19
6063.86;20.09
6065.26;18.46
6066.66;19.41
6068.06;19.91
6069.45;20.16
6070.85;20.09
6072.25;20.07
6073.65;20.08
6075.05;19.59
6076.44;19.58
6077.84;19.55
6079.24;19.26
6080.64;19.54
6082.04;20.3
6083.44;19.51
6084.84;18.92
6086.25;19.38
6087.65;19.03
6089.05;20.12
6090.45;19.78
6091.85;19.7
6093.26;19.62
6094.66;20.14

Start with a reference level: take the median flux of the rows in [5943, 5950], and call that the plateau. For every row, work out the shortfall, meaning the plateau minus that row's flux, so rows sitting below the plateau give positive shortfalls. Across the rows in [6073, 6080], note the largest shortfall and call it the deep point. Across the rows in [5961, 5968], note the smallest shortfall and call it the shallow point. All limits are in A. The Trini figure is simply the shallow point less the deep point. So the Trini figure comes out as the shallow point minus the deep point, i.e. -1.2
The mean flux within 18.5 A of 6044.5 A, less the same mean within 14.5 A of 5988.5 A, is -0.15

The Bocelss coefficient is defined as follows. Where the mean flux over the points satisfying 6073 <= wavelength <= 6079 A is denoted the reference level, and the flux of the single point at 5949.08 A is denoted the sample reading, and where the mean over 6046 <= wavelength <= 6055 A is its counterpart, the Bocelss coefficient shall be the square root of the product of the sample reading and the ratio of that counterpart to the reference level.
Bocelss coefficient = 4.49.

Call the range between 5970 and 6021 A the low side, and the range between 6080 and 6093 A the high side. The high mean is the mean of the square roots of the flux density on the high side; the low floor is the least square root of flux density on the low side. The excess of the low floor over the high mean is -0.12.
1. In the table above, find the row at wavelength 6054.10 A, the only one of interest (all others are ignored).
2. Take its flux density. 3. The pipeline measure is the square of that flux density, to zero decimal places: 371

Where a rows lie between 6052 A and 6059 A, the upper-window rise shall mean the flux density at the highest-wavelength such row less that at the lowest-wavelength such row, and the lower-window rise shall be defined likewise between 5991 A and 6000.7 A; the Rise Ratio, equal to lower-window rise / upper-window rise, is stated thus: 1.6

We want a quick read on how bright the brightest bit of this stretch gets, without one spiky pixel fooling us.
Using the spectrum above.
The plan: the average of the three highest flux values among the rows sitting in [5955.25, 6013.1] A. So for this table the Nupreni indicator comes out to 20.7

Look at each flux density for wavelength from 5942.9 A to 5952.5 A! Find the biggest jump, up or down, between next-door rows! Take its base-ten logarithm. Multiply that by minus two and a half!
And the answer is 1.5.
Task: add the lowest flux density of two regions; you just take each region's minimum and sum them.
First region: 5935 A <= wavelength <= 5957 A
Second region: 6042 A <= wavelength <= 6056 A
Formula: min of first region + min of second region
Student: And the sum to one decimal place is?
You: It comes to 38.8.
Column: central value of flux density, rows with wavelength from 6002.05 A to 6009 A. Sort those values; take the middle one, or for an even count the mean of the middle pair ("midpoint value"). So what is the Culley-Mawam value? 19.73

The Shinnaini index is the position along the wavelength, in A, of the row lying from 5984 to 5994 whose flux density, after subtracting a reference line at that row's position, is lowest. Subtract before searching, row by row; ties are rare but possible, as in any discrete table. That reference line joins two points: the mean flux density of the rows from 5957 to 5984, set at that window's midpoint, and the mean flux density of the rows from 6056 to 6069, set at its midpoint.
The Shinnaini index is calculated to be 5986.18 A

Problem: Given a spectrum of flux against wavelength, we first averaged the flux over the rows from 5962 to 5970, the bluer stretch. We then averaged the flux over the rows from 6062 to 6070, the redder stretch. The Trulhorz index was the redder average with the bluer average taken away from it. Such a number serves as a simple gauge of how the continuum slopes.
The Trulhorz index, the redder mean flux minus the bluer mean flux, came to -0.48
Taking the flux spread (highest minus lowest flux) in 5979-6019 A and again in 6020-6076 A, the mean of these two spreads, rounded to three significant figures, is 2.26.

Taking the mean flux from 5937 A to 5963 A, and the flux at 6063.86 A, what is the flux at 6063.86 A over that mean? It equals 1.00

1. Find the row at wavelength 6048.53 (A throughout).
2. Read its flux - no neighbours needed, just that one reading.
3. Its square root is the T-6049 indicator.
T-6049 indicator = 4.45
